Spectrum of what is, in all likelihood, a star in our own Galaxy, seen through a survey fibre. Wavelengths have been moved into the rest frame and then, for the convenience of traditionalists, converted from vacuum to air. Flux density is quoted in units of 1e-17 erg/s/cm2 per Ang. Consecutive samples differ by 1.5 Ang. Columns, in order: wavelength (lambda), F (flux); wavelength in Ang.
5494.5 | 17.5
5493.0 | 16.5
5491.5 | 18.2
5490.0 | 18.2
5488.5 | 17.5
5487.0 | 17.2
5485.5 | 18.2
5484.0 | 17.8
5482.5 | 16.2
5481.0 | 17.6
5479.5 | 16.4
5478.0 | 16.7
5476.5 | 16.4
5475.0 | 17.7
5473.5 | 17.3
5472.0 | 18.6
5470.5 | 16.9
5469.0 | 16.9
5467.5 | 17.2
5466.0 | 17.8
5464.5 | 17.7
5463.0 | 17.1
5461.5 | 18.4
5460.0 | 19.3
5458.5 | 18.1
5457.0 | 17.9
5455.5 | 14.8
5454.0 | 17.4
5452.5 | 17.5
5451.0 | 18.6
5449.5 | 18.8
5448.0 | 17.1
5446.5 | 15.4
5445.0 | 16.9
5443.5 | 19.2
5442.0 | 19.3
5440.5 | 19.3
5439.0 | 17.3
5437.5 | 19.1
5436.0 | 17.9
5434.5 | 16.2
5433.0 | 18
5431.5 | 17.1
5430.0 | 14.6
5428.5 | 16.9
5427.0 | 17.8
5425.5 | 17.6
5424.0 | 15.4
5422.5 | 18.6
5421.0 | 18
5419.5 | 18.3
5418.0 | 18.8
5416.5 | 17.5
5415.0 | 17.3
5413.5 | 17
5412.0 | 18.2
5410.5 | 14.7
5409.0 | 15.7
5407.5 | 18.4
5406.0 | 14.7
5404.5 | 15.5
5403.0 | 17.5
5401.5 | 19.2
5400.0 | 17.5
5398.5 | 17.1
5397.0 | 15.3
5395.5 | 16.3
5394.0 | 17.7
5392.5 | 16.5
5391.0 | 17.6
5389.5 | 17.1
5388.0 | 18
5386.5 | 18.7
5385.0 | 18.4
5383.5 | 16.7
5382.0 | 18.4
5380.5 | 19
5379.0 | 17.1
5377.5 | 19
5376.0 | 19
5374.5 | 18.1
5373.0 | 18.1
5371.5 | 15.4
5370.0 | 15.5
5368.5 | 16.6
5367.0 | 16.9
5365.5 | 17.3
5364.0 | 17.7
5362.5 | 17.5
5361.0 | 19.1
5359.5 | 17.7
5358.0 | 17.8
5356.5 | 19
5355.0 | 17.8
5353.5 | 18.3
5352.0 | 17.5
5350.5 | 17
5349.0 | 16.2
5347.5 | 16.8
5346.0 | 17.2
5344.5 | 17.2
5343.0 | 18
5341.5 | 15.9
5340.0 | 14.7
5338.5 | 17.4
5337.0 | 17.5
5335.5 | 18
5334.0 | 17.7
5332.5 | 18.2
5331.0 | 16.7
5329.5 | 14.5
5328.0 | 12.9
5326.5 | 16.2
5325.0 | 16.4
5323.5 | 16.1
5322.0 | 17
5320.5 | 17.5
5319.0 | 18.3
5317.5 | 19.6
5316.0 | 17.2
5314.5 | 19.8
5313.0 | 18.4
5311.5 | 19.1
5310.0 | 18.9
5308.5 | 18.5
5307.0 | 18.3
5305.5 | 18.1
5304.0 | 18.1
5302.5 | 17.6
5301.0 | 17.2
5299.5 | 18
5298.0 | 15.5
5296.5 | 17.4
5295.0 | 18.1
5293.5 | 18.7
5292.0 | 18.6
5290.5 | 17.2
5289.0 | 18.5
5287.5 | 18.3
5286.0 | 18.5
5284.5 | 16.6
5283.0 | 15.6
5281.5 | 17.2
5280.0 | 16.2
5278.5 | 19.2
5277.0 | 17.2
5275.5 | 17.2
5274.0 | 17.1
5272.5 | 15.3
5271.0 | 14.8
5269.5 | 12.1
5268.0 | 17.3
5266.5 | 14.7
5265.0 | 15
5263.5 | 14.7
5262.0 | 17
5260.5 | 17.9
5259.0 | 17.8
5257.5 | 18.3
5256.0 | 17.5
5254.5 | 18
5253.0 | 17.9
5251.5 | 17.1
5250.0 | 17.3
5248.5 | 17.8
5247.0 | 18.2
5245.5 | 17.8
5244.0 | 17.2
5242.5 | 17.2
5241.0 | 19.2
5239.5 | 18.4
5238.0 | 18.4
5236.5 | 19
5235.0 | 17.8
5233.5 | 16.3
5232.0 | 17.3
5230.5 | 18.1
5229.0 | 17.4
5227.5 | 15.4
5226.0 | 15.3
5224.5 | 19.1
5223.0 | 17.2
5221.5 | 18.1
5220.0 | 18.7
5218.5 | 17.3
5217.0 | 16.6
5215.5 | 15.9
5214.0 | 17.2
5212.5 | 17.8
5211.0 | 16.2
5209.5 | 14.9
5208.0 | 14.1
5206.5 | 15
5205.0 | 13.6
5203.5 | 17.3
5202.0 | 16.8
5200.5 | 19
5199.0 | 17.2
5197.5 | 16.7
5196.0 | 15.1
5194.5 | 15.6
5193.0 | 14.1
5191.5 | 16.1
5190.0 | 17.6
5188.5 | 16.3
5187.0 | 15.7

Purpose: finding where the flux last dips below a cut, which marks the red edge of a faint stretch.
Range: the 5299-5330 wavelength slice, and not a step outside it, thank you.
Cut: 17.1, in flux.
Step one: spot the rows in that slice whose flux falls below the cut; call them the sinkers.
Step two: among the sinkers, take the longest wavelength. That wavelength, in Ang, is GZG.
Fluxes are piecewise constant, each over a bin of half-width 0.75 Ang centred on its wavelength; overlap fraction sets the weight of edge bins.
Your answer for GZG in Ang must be 5329.5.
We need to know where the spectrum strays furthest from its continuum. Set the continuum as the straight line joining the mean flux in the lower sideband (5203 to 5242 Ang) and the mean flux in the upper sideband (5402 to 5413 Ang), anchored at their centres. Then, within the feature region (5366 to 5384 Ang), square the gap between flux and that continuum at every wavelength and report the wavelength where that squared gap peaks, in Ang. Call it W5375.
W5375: 5380.5 Ang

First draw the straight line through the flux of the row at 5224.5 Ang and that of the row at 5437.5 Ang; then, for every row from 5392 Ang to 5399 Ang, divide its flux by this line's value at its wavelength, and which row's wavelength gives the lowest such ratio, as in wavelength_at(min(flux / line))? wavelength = 5397.0 Ang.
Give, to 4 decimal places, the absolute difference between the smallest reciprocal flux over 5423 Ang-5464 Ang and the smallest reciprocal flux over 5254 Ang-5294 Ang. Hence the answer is 0.0003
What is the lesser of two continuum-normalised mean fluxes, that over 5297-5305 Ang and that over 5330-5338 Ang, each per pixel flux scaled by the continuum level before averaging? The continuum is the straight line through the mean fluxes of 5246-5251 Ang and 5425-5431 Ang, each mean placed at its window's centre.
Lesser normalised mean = 0.99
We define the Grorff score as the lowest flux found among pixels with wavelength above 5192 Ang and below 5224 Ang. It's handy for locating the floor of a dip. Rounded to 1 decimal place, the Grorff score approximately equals 13.6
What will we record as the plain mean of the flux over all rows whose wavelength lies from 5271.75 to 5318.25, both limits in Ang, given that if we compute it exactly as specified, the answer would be 17.8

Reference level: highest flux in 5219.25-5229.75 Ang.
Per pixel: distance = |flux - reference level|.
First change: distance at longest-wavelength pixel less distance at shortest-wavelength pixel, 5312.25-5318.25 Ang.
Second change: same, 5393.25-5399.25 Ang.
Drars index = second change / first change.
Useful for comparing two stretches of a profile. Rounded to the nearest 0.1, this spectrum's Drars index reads -3.0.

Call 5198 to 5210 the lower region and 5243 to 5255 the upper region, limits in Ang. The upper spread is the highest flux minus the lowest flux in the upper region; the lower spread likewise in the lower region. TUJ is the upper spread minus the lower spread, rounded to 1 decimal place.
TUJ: -4.3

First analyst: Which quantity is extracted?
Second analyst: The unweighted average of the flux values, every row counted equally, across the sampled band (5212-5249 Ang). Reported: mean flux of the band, 17.5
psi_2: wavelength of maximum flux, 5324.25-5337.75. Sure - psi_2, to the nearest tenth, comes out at 5332.5 Ang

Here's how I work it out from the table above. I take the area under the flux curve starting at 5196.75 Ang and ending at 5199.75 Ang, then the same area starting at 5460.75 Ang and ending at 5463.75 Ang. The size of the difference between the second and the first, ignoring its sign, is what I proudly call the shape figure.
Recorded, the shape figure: 2.4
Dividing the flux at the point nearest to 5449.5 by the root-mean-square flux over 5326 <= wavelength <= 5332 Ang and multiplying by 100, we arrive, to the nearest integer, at 124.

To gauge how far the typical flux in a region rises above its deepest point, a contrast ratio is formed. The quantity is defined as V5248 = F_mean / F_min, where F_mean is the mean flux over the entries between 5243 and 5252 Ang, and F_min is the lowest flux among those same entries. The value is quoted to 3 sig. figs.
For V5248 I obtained 1.03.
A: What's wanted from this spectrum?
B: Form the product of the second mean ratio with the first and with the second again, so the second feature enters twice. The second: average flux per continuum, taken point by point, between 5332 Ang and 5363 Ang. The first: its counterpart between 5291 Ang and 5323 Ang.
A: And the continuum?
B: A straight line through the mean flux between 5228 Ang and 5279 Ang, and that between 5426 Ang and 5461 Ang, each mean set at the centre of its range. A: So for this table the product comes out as 1.06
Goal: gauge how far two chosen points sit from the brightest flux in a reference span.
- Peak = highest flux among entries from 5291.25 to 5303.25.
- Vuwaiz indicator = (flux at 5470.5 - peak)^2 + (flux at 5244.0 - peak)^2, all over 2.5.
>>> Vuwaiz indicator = 2.2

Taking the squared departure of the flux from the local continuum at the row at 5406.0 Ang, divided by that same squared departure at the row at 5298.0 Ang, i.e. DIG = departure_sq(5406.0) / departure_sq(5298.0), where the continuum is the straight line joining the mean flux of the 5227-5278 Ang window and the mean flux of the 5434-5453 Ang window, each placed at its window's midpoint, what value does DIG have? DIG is 3.0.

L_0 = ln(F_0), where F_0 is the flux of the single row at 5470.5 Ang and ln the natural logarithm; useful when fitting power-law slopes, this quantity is 2.83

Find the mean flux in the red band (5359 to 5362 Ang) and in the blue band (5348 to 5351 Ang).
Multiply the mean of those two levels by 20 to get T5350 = 350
